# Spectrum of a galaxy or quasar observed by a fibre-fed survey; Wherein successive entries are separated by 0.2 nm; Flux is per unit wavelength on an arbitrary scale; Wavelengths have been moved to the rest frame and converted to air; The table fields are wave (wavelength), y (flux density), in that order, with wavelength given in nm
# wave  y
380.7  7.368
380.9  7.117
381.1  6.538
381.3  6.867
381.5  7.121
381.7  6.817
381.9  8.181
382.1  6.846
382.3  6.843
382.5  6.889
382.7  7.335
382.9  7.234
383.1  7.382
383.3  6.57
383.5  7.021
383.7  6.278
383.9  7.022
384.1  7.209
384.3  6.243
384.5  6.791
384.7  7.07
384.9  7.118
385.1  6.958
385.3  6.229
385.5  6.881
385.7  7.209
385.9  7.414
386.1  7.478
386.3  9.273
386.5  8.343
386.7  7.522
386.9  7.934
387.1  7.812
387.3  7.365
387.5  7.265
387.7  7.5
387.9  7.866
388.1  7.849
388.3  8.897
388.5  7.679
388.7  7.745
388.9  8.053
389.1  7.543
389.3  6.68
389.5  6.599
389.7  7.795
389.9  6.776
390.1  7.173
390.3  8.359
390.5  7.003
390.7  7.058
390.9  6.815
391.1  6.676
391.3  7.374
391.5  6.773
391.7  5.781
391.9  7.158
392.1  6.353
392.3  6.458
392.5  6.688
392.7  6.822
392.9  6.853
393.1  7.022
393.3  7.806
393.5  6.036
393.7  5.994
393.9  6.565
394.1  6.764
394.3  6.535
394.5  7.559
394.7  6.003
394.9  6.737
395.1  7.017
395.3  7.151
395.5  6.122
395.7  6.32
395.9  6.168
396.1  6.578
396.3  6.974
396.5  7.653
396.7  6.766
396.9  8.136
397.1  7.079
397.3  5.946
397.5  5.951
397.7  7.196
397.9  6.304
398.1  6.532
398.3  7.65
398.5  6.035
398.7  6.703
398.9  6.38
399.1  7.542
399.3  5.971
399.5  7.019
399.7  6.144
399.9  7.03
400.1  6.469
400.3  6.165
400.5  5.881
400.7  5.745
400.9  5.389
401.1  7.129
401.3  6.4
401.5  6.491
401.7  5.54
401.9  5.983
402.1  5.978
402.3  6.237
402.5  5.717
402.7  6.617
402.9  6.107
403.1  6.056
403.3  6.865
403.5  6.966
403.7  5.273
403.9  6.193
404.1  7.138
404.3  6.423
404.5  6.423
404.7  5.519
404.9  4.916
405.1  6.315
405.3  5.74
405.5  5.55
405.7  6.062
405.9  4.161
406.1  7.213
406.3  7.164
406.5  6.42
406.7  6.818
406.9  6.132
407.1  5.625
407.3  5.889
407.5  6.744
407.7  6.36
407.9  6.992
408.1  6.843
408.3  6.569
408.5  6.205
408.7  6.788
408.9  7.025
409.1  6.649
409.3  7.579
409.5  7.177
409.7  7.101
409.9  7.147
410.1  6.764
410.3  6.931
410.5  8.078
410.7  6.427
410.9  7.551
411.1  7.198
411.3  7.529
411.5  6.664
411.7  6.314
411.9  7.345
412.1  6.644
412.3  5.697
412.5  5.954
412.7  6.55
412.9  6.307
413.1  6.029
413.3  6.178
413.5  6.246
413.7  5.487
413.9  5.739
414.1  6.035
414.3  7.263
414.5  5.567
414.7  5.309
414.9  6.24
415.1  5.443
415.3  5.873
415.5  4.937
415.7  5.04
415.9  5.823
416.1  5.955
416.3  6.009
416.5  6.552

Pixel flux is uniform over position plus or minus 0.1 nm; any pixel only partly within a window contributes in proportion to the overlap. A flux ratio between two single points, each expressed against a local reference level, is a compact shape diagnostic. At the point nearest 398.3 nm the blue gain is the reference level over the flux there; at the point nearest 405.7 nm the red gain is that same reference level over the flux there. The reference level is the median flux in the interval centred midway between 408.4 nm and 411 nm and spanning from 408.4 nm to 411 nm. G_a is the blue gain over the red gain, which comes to 0.79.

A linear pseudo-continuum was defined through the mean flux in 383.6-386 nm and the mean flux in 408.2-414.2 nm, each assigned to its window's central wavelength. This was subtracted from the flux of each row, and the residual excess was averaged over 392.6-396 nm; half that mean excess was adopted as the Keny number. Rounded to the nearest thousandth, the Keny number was -0.060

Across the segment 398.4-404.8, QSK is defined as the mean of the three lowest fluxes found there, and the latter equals 5.39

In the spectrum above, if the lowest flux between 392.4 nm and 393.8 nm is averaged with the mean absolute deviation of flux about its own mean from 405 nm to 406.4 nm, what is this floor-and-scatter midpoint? 3.37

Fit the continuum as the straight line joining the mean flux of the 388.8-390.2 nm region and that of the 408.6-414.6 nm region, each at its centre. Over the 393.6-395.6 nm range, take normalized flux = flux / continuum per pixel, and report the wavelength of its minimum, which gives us 393.7 nm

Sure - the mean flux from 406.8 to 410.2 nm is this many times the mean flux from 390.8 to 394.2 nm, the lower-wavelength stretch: 1.00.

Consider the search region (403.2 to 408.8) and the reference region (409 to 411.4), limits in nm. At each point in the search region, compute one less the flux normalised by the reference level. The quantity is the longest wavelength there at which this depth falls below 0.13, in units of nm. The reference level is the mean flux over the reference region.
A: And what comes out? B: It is 408.7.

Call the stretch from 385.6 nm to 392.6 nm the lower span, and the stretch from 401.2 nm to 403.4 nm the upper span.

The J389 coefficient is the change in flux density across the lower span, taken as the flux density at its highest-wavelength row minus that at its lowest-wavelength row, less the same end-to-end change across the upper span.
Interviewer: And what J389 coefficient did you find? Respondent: -1.0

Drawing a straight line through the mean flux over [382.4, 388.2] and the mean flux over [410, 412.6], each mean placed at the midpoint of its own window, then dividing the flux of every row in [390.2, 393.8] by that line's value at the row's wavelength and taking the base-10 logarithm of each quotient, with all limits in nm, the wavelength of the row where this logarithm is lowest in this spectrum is 391.7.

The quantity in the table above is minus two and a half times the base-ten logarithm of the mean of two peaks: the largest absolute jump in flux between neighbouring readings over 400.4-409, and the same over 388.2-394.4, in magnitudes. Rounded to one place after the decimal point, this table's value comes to -1.0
